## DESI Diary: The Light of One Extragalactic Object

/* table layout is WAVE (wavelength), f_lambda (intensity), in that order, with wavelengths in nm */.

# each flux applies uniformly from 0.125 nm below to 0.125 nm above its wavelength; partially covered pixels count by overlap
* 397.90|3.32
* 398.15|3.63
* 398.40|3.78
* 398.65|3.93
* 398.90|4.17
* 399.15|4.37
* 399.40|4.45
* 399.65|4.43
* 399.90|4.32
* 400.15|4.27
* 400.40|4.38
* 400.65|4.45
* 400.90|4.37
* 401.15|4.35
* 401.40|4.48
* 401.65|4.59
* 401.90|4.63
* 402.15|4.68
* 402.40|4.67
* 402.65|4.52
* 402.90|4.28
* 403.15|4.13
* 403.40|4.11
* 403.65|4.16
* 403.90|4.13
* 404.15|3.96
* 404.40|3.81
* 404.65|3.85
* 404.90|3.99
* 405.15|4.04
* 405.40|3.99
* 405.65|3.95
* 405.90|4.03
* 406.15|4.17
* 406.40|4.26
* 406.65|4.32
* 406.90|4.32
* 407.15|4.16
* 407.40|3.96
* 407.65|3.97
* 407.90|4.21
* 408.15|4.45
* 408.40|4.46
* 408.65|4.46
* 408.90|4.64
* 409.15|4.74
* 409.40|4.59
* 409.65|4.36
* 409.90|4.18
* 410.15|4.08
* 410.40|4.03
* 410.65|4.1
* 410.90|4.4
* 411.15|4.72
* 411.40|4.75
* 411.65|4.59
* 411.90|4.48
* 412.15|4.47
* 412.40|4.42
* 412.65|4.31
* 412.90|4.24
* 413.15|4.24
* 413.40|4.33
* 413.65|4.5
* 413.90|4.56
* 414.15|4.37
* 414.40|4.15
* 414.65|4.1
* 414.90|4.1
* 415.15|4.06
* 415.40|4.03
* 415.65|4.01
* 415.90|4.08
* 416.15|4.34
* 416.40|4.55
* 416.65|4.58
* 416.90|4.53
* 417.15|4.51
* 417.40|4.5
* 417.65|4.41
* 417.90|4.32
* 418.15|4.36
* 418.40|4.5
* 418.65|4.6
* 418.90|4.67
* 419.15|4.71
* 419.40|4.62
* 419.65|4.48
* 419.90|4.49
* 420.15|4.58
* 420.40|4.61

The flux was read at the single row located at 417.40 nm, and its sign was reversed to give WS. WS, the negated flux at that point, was -4.5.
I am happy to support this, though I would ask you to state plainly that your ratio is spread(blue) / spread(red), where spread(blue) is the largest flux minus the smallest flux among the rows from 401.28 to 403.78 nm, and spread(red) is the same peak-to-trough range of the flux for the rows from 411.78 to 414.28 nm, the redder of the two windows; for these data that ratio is 1.8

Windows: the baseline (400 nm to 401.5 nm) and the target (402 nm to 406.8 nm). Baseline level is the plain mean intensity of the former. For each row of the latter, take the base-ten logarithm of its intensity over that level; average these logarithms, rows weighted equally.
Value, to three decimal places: -0.023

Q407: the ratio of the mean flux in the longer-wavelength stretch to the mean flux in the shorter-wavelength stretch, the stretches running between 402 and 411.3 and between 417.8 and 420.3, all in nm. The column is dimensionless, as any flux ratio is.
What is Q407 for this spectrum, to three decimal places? 1.069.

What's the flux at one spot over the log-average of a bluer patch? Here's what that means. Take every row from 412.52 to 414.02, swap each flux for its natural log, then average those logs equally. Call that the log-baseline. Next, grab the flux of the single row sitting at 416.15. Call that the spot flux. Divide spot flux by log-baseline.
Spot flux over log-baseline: 2.95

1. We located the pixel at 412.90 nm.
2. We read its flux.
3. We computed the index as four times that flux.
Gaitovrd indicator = 17.0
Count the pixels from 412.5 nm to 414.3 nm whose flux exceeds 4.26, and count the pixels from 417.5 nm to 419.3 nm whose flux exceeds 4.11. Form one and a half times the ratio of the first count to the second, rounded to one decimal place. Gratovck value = 1.1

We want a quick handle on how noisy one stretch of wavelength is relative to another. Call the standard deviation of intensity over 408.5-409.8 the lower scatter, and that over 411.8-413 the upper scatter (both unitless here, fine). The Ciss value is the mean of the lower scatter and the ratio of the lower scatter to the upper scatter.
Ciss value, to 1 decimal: 0.8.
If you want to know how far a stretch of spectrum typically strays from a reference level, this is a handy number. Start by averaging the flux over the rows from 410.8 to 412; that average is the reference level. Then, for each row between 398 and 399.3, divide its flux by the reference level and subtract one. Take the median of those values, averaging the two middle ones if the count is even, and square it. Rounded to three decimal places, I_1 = 0.021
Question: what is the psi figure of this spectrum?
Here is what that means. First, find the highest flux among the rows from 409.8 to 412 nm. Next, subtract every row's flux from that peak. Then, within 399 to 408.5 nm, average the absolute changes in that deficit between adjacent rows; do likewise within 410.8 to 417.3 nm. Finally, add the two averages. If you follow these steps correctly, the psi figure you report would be 0.186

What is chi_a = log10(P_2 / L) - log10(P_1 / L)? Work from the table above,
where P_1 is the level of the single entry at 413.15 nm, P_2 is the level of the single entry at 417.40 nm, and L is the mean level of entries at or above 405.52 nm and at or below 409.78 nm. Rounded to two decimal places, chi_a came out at 0.03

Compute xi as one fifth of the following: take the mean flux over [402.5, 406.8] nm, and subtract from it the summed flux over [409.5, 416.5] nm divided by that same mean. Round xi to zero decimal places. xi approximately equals -5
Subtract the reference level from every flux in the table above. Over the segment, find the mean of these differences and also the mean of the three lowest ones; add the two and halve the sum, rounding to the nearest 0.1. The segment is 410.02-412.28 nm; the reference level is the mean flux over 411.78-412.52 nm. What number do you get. -0.2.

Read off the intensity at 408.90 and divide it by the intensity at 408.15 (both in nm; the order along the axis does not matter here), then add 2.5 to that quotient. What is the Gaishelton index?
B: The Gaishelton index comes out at 3.54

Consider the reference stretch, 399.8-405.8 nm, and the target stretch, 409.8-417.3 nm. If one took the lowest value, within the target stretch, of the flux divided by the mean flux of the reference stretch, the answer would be 0.943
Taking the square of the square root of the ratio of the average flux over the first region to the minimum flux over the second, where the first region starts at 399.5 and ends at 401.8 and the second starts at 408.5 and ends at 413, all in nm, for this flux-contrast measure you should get 1.09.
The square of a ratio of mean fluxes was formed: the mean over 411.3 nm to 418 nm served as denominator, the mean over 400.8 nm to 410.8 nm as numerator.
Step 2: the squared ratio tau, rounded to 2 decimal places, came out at 0.96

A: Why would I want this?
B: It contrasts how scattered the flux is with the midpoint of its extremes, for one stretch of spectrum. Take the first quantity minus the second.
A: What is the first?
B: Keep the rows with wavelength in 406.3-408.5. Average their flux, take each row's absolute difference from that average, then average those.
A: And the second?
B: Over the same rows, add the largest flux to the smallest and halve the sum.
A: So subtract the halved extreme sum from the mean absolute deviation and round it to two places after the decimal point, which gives -4.07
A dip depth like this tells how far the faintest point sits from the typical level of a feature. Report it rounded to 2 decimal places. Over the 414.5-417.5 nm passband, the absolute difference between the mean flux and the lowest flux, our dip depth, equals 0.27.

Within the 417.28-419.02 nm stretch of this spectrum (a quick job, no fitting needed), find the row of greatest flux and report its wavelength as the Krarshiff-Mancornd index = 418.90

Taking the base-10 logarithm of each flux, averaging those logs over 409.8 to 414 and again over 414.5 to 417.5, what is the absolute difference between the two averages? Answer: 0.010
